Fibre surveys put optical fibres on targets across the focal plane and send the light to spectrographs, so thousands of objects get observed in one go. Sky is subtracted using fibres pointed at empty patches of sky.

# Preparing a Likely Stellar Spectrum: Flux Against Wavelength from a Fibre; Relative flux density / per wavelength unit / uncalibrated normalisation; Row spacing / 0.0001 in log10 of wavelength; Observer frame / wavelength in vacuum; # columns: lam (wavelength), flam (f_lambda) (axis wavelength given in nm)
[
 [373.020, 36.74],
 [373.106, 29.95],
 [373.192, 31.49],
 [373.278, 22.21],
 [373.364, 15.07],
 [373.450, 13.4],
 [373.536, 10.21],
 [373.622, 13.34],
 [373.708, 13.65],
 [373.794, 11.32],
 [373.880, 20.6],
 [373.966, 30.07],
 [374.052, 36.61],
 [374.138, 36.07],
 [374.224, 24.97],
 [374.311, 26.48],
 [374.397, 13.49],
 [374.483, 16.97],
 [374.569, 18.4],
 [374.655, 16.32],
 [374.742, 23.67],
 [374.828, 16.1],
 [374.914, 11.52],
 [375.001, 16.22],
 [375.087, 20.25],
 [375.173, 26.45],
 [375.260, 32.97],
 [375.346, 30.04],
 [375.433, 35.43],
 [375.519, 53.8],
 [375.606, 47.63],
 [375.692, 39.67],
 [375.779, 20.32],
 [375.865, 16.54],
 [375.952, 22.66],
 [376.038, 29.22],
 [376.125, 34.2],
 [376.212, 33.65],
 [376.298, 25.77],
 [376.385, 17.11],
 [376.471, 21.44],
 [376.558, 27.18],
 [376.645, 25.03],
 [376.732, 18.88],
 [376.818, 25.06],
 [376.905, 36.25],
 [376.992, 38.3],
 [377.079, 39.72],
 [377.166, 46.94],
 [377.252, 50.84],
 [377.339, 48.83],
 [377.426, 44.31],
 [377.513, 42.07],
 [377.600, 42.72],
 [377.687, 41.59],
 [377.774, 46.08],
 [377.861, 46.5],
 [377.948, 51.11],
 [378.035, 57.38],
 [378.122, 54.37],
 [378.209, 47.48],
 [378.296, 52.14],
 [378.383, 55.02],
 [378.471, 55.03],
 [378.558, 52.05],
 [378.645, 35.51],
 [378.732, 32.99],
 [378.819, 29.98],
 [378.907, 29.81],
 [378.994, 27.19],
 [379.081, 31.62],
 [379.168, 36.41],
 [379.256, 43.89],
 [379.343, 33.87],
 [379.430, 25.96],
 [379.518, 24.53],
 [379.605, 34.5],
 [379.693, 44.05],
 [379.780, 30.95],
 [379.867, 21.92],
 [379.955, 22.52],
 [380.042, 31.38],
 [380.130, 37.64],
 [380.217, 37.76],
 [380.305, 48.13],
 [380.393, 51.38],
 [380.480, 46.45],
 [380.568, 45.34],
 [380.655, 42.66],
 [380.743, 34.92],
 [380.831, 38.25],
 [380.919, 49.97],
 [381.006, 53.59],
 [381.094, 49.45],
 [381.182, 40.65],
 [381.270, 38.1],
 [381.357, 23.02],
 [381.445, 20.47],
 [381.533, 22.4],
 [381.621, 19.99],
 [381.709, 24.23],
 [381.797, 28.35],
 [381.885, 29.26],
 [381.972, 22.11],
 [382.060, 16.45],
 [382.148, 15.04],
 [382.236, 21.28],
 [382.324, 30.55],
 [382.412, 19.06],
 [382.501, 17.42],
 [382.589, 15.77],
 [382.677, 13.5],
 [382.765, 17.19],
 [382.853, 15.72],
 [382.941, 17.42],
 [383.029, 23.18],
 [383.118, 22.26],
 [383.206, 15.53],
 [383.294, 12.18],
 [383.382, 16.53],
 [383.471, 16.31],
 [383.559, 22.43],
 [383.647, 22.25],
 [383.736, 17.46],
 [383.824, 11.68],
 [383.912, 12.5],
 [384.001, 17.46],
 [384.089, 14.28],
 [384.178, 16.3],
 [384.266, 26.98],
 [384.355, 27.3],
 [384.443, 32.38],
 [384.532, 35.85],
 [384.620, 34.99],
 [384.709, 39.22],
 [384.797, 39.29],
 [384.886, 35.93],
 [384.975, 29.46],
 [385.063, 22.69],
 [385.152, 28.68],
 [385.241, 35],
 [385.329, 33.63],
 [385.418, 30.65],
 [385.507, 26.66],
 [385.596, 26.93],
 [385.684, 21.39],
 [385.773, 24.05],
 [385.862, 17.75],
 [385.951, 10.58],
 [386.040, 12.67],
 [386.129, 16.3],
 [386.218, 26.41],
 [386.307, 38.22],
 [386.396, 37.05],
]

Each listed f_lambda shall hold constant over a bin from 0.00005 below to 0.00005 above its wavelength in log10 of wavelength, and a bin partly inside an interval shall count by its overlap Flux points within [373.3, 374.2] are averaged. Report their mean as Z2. 20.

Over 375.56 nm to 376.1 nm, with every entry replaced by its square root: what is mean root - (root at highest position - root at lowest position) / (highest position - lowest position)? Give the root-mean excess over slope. 9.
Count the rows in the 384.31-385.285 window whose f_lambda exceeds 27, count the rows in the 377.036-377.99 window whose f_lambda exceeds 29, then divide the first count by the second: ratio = 0.9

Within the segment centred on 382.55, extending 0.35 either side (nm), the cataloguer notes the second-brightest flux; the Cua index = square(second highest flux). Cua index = 453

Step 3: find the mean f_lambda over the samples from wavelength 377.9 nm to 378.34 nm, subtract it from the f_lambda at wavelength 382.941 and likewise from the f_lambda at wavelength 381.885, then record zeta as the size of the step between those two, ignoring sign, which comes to 12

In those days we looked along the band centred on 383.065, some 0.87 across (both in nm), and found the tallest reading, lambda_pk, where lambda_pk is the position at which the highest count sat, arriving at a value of 383.029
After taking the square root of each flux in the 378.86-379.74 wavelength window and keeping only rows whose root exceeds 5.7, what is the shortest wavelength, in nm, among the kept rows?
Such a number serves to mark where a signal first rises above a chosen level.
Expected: 379.168 nm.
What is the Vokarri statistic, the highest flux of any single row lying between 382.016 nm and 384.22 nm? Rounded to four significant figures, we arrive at 30.55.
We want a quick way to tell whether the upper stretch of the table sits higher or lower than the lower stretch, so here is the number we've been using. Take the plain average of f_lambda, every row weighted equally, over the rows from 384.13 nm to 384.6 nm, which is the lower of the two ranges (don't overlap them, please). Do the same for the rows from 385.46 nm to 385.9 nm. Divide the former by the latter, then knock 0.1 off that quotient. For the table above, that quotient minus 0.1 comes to 1.1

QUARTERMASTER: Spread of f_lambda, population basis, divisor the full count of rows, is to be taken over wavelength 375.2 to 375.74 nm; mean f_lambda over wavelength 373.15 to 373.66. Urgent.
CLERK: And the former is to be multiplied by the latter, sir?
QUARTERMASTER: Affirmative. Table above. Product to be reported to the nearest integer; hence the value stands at 147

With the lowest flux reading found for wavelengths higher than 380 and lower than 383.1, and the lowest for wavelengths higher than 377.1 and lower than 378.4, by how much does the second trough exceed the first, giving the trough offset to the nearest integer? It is 28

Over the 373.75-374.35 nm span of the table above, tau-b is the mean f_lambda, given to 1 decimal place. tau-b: 26.6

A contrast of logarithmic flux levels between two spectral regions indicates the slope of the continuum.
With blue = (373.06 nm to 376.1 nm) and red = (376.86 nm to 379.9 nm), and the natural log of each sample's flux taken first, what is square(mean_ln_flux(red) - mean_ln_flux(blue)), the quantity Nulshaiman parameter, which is 0.35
